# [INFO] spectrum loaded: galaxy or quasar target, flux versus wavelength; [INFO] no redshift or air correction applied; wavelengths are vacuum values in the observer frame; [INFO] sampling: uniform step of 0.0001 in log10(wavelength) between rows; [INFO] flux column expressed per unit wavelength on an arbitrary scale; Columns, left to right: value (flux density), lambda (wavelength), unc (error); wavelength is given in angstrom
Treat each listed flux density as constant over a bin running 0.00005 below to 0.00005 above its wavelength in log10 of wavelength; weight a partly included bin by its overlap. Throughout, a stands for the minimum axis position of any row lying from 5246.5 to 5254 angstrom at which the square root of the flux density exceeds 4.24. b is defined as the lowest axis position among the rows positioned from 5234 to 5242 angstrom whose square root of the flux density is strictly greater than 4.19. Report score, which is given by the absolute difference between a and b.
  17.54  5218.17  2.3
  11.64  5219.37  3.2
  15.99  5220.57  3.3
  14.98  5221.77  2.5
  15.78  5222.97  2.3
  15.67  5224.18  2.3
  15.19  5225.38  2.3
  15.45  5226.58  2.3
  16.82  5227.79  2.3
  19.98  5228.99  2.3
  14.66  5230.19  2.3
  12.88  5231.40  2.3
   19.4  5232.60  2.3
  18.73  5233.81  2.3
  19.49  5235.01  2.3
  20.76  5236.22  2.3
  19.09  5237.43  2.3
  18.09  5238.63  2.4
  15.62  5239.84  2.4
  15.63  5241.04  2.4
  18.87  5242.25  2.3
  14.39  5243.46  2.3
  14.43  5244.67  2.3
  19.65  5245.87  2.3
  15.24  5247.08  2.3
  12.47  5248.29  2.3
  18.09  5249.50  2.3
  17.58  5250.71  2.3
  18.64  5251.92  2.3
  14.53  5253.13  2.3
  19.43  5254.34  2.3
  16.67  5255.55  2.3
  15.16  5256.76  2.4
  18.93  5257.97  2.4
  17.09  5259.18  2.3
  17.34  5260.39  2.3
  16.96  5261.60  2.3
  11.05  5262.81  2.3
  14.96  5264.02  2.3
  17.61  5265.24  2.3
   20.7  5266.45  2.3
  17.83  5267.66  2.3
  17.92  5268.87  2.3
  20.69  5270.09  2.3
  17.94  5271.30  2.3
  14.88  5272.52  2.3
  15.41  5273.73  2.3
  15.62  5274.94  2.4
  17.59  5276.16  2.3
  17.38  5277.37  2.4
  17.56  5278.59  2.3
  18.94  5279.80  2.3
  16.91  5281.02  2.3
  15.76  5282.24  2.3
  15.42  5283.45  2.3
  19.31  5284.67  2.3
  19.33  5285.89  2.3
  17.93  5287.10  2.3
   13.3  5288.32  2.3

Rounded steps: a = 5249.50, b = 5235.01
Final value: 14.5 angstrom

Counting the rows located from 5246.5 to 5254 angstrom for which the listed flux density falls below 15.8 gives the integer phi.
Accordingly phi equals 3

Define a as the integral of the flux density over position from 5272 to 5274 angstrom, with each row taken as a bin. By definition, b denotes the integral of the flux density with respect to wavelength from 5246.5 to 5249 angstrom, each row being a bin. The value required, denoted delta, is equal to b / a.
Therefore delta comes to 1.2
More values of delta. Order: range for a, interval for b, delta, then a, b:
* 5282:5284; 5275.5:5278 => 1.4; 31.2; 44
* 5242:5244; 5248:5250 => 1.0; 32.6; 31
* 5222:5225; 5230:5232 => 0.6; 46.8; 27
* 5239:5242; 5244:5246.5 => 0.9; 48.6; 42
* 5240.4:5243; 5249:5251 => 0.8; 44.4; 36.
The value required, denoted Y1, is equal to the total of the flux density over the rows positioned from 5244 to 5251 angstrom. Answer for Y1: 97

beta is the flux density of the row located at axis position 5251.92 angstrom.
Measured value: 18.64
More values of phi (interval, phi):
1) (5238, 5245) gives 4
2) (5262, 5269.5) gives 2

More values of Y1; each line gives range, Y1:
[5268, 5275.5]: 102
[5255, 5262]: 102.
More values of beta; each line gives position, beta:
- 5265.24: 17.61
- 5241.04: 15.63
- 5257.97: 18.93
